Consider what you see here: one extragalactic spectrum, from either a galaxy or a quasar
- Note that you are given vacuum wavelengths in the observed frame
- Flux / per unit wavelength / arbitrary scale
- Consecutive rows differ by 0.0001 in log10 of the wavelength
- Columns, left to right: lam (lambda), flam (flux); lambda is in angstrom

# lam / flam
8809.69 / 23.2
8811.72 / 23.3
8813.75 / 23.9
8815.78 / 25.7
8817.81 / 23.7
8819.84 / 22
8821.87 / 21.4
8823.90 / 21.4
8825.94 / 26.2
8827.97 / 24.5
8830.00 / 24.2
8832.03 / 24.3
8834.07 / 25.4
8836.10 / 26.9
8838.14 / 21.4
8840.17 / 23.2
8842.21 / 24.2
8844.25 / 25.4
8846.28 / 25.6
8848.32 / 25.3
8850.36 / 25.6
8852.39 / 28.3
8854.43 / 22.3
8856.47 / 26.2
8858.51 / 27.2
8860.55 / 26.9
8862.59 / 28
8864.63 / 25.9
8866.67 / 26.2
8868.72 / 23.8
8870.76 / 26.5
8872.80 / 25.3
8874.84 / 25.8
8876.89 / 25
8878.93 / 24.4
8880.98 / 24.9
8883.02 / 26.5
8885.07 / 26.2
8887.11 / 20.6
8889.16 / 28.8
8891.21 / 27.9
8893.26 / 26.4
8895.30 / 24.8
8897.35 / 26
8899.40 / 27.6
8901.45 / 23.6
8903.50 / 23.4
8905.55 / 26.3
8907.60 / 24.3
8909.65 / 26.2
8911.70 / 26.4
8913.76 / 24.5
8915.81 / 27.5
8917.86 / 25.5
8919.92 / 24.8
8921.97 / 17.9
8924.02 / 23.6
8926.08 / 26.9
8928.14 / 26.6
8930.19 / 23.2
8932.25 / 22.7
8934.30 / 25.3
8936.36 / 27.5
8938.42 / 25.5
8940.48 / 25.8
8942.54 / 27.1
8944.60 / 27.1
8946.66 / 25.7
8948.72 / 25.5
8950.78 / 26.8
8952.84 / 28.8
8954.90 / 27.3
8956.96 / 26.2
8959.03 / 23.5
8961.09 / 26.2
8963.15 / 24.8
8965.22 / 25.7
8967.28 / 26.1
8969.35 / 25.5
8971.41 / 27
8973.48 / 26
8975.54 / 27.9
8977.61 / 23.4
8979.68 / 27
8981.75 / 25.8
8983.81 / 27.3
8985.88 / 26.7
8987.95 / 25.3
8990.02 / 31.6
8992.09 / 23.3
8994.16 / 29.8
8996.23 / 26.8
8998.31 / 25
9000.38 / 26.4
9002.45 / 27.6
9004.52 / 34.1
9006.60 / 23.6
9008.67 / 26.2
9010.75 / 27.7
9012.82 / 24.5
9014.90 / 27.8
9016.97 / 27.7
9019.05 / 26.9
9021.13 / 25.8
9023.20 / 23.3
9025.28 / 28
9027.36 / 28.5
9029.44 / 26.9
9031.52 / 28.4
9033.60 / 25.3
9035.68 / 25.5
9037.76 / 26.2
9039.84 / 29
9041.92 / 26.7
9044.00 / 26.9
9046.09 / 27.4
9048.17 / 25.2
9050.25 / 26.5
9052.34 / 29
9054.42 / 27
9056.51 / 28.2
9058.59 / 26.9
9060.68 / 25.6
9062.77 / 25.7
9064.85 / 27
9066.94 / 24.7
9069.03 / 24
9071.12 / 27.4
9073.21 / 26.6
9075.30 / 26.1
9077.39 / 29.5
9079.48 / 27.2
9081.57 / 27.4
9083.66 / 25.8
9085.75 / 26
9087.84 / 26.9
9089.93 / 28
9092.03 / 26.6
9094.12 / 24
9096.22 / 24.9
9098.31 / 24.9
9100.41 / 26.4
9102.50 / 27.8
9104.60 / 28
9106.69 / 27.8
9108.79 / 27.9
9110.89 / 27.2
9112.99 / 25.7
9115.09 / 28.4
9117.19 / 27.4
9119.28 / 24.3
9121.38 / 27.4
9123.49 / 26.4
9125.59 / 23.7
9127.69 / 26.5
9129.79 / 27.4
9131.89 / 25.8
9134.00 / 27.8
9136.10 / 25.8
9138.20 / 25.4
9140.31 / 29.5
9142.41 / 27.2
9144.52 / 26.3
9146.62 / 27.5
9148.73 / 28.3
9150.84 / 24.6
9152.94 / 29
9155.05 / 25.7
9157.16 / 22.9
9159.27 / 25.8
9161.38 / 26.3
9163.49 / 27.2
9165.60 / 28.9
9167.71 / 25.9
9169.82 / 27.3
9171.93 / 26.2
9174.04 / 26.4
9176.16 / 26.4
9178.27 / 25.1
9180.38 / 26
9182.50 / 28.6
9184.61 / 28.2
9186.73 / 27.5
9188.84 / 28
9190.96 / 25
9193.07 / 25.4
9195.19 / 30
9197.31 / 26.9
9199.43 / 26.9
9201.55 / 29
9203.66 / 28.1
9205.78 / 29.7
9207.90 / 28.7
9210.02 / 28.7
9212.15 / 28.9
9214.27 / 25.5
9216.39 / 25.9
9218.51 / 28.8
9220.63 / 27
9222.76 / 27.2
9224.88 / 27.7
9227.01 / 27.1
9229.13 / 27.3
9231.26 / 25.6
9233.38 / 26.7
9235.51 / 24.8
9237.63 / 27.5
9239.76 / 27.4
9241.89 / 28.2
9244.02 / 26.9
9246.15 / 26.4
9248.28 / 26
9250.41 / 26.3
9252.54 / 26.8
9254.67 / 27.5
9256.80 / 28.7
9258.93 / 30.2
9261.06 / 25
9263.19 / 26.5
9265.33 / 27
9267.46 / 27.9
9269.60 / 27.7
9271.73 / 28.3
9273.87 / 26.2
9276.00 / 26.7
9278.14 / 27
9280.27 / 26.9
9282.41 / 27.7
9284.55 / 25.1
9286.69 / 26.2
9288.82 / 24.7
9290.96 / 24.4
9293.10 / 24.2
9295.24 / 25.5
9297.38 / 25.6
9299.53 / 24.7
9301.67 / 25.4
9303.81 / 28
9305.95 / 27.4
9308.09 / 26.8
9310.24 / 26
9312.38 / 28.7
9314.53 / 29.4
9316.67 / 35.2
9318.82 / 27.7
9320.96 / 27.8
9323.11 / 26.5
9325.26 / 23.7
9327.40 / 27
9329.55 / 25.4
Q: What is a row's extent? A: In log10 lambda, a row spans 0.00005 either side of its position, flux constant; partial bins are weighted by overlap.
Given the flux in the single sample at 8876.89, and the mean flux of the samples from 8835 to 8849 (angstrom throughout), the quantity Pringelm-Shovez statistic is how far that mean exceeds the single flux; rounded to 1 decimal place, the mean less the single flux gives -0.4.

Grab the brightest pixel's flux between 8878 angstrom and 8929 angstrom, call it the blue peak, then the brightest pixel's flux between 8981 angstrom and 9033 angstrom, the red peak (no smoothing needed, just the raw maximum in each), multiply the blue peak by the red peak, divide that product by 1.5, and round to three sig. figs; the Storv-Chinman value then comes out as 655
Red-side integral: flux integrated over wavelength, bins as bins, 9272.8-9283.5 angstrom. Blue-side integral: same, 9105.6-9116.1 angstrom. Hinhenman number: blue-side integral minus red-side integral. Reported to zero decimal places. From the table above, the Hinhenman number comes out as 0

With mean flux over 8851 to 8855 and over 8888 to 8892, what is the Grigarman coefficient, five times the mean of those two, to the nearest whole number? 134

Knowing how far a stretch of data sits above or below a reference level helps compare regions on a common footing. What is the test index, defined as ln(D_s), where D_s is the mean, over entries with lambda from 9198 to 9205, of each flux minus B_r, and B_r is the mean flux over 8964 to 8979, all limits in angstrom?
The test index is 0.7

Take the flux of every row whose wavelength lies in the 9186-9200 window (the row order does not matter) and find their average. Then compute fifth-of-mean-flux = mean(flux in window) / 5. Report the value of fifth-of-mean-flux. 5.42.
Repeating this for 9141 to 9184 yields 5.32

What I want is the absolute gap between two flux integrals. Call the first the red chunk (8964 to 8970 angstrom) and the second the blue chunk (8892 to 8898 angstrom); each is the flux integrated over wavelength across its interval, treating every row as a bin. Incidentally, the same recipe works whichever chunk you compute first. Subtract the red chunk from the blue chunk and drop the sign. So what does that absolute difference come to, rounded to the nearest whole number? 1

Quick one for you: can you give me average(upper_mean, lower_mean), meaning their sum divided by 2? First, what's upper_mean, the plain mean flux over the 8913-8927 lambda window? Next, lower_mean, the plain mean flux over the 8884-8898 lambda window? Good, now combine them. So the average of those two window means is 25.1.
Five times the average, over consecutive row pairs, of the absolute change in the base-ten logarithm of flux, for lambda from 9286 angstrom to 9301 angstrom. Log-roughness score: 0.062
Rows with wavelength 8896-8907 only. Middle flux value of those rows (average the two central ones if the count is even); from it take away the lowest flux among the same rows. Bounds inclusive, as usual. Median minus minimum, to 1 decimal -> 2.6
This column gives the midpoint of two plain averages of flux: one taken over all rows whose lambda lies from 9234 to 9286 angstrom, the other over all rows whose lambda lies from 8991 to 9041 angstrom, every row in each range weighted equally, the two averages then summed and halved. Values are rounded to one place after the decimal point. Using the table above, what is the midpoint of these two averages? 26.9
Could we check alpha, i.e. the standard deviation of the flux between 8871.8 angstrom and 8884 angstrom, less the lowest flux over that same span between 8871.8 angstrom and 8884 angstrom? -23.7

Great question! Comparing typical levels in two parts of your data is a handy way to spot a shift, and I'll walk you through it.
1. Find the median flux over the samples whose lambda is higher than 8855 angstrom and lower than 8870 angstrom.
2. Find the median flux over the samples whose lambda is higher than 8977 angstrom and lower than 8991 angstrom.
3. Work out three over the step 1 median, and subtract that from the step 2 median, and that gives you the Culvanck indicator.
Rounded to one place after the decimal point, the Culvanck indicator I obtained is 26.6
